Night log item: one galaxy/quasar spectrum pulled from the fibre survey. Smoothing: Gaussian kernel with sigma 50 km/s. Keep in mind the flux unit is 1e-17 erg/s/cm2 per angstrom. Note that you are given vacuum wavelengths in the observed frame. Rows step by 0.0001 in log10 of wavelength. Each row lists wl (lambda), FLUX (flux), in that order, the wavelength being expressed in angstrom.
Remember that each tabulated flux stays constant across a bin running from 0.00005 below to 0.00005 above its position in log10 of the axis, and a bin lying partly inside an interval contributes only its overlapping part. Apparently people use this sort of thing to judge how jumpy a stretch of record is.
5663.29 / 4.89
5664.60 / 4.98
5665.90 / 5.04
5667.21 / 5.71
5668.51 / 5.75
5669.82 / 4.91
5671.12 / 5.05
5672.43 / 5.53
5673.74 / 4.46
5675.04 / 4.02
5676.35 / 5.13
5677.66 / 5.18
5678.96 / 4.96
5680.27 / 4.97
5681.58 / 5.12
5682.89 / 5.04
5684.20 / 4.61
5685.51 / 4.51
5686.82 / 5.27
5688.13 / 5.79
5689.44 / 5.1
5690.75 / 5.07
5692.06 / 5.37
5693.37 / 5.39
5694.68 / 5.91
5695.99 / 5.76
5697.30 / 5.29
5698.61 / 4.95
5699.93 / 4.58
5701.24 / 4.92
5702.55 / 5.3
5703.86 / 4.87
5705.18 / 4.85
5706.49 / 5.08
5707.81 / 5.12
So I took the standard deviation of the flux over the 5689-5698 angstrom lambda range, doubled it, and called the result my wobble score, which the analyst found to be 0.6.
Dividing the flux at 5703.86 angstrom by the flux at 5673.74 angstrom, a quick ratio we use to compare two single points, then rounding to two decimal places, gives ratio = 1.09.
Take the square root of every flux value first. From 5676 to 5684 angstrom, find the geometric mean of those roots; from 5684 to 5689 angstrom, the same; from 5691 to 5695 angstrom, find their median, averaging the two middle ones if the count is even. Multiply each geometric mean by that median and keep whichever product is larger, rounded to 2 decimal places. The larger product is 5.23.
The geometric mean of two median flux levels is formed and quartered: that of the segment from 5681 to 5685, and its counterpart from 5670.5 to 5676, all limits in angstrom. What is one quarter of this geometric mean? 1.22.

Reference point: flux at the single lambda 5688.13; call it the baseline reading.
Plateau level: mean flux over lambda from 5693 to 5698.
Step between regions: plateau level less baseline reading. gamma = -0.2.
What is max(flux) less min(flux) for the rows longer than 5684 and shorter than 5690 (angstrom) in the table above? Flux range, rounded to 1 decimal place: 1.3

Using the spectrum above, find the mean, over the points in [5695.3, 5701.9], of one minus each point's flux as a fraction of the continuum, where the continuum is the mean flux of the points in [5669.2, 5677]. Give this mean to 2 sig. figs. -0.052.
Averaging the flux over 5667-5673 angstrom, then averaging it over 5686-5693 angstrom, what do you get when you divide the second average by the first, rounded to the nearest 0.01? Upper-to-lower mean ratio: 0.99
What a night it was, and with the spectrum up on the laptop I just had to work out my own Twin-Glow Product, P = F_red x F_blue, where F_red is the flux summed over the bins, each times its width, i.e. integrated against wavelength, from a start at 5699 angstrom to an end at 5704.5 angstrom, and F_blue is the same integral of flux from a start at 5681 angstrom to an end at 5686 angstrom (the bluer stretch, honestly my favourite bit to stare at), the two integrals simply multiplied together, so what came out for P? 652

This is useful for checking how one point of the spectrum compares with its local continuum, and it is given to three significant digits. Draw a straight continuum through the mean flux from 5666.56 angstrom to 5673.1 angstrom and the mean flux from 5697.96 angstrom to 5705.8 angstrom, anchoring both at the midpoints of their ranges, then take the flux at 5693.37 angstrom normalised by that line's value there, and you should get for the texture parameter 1.07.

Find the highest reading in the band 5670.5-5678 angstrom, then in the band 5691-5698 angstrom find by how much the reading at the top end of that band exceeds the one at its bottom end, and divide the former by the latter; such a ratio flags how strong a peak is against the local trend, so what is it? -69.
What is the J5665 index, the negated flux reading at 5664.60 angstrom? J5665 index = -5.0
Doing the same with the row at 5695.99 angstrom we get -5.8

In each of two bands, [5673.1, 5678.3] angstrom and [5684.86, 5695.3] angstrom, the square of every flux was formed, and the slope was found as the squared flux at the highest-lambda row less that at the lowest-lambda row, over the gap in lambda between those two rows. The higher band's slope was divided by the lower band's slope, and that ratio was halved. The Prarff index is 0.4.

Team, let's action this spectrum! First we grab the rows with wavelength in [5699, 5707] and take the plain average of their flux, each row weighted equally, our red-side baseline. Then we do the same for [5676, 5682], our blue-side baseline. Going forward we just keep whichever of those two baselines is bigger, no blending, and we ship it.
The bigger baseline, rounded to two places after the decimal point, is 5.07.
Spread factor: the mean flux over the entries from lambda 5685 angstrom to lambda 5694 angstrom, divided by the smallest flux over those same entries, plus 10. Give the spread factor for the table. 11.2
